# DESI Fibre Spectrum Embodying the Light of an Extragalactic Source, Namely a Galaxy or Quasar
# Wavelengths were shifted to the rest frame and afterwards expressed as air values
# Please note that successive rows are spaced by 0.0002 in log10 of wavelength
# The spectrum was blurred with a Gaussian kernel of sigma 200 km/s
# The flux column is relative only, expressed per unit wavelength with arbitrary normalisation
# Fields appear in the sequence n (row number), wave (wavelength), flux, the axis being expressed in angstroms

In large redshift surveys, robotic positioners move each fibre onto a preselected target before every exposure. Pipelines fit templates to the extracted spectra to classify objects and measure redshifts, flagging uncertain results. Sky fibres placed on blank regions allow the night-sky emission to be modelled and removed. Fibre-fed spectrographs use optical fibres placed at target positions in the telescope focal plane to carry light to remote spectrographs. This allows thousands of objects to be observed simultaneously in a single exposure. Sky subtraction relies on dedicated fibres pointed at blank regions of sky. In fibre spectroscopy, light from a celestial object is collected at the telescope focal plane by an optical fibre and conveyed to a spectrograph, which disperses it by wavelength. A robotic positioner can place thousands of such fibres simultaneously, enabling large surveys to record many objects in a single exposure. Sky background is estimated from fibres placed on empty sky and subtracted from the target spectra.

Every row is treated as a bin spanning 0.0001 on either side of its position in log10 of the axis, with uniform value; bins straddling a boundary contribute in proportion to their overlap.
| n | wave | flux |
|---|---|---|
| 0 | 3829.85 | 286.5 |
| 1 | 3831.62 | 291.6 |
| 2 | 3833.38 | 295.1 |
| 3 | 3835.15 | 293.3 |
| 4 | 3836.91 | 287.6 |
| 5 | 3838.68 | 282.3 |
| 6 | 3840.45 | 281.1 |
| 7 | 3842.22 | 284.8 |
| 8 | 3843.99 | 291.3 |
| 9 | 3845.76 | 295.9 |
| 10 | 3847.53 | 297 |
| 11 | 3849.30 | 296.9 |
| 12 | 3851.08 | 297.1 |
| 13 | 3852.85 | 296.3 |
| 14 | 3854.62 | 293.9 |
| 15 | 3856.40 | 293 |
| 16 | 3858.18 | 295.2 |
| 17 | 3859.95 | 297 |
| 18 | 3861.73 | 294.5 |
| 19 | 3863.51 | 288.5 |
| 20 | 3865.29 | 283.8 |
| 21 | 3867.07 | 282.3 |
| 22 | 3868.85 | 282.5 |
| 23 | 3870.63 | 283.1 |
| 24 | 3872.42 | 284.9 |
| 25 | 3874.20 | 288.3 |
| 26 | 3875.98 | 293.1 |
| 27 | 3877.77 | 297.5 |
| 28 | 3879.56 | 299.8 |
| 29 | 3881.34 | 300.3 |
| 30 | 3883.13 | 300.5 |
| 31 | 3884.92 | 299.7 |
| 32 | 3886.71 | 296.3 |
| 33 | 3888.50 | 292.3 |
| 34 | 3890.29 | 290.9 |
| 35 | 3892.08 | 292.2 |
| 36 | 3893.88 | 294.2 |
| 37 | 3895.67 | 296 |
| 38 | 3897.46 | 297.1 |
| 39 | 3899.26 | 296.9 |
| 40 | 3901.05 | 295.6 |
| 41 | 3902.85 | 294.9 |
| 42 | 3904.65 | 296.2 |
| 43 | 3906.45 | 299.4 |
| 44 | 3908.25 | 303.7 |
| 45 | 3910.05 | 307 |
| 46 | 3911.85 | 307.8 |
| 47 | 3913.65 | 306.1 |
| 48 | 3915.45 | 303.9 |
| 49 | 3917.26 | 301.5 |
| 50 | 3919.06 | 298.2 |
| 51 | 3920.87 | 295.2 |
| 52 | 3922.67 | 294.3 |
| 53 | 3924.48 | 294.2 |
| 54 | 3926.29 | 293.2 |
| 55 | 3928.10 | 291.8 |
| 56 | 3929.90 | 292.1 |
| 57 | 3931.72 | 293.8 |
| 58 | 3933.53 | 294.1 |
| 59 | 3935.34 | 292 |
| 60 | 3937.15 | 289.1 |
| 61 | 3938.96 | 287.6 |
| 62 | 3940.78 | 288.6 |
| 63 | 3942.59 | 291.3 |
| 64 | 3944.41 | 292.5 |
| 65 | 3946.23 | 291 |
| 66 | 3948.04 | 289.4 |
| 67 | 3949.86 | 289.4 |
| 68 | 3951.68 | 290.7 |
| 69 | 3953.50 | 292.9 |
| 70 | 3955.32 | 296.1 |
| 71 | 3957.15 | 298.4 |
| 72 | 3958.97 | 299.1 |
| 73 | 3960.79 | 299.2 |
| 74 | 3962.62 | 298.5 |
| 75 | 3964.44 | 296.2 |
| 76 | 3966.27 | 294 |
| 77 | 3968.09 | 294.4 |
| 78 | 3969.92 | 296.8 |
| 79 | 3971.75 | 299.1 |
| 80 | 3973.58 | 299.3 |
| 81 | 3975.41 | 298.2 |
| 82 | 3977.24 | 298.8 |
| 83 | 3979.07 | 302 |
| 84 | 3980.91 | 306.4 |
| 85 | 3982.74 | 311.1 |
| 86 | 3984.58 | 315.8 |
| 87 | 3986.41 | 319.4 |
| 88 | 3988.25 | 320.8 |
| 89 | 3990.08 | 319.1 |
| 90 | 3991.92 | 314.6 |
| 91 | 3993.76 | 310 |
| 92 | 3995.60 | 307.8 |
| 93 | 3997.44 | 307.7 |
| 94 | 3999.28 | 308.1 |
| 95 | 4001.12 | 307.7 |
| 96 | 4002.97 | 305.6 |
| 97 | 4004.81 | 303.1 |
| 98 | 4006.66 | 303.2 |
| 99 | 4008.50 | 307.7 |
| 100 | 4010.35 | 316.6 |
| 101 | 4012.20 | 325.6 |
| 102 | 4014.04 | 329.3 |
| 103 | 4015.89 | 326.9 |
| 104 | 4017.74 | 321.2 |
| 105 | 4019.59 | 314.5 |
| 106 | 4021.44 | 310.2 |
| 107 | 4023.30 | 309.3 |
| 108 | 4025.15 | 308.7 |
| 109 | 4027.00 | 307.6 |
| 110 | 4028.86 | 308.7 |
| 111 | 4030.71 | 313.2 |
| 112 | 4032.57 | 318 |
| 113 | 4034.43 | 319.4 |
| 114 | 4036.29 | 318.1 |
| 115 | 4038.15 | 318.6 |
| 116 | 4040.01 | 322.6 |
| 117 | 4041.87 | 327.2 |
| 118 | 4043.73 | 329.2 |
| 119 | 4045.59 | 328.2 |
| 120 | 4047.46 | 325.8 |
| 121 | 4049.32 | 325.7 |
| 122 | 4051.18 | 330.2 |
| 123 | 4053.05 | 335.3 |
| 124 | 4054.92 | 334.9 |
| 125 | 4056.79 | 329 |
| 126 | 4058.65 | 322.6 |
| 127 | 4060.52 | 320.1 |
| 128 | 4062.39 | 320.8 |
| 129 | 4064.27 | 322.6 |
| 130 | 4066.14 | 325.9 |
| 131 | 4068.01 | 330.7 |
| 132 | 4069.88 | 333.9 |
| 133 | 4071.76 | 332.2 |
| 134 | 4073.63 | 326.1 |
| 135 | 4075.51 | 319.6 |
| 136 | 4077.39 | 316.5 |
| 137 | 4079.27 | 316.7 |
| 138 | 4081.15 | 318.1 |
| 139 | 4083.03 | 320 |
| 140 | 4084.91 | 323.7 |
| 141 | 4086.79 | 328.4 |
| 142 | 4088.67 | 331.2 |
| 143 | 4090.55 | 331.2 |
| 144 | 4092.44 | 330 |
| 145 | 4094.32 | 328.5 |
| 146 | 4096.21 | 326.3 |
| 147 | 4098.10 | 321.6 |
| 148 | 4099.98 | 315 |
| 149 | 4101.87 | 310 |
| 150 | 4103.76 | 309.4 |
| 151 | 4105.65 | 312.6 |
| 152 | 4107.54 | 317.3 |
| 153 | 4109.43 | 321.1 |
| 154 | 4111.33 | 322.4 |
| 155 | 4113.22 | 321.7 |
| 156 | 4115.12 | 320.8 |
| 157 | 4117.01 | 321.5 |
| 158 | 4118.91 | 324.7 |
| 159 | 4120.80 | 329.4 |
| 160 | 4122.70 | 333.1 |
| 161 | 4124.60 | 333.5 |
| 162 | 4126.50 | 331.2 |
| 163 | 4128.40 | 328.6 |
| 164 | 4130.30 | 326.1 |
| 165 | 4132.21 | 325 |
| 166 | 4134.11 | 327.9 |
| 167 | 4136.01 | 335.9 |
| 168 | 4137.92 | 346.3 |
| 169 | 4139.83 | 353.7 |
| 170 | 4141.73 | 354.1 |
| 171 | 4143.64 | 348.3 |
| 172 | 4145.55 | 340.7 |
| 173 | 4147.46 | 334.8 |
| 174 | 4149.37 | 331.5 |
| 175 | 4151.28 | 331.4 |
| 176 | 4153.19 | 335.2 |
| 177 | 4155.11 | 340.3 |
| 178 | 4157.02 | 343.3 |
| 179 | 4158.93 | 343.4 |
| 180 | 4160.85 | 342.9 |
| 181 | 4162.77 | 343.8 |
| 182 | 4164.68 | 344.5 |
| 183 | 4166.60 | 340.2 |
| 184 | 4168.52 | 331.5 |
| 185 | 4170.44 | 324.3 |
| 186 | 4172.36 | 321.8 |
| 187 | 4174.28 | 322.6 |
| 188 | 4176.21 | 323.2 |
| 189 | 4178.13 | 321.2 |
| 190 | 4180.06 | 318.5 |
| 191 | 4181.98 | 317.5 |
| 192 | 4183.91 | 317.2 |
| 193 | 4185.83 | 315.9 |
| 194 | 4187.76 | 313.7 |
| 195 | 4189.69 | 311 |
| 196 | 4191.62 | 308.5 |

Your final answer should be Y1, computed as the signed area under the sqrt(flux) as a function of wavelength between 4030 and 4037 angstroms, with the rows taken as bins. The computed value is 125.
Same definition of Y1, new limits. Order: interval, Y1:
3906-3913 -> 122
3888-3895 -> 120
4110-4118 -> 143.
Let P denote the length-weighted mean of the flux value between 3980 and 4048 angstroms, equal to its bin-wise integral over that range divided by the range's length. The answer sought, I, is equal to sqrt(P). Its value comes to 17.76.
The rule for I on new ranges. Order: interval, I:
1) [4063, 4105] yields 17.98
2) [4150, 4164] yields 18.44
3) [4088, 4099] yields 18.11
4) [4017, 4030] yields 17.65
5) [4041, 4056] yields 18.15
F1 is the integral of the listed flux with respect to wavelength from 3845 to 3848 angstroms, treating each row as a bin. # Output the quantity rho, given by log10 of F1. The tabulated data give 2.95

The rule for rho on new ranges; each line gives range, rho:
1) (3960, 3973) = 3.59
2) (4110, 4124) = 3.66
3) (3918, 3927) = 3.42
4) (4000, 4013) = 3.60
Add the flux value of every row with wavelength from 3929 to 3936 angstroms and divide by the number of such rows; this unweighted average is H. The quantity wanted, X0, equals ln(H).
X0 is 5.68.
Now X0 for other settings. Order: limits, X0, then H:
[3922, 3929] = 5.68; 293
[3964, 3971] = 5.69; 295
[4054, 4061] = 5.79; 327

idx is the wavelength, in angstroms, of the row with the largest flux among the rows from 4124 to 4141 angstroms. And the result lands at 4139.83 angstroms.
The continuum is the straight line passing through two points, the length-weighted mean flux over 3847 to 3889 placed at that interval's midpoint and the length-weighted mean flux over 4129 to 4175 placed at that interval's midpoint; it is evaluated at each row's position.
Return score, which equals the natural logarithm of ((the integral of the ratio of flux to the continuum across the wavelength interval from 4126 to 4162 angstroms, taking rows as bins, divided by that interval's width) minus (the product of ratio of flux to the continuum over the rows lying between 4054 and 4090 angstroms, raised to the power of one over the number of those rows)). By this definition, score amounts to -5.2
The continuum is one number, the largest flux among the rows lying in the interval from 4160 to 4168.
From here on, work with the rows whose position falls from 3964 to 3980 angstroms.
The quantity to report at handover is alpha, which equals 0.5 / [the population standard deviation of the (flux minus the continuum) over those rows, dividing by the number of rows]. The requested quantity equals 0.21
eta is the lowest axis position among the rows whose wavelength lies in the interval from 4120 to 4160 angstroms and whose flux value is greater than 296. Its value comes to 4120.80 angstroms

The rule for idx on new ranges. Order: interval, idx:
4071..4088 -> 4071.76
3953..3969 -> 3960.79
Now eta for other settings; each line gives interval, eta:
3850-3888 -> 3851.08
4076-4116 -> 4077.39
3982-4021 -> 3982.74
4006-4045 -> 4006.66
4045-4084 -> 4045.59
